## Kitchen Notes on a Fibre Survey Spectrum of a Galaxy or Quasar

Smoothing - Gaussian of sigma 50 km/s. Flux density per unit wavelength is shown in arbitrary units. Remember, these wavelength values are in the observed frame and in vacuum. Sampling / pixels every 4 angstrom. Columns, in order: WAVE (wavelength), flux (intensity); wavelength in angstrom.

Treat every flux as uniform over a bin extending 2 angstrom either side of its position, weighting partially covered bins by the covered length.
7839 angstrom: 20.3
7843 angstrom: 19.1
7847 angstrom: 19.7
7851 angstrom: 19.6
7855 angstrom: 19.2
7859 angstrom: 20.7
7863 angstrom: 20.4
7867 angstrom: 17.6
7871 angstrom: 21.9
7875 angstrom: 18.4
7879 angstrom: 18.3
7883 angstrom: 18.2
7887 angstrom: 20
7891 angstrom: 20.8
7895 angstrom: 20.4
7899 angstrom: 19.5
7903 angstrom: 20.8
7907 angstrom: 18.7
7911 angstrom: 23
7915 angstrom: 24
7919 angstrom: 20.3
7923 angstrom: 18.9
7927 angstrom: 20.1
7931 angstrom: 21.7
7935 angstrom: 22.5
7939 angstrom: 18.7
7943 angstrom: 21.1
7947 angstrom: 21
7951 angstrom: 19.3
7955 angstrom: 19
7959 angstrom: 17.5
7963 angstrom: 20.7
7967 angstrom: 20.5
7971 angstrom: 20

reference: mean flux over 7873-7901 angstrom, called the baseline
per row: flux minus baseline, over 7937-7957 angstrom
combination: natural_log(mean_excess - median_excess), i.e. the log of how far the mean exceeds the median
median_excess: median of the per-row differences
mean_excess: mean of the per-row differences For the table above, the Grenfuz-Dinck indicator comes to -0.65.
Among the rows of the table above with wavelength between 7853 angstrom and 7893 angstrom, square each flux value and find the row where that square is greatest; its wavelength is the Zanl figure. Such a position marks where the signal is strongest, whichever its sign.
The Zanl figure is 7871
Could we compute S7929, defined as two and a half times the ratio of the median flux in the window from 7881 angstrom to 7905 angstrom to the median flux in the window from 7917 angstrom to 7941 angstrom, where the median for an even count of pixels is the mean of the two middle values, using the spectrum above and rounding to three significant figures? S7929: 2.50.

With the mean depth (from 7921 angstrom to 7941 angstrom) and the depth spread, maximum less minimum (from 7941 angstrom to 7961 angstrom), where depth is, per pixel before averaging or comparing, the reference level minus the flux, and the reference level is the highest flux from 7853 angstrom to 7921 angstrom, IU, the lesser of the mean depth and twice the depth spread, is 3.6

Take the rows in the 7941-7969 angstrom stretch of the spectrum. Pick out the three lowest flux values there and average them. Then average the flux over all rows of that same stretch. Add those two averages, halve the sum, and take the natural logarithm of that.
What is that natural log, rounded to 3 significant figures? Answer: 2.96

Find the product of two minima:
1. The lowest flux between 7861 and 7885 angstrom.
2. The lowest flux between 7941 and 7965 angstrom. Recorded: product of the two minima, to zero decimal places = 308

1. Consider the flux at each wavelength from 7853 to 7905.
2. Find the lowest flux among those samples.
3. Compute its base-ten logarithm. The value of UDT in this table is 1.25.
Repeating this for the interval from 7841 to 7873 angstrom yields 1.25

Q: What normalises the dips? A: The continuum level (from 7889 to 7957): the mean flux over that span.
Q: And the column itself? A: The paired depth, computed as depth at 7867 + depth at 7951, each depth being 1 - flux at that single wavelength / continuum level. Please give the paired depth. 0.21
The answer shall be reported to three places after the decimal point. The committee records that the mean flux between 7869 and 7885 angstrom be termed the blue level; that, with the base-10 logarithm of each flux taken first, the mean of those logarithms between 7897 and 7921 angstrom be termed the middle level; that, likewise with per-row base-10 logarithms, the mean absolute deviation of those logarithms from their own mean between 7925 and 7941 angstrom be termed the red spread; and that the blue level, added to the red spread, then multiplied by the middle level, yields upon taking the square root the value 5.041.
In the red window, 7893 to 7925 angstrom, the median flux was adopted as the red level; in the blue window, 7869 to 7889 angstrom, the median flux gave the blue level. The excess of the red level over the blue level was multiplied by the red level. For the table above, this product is 40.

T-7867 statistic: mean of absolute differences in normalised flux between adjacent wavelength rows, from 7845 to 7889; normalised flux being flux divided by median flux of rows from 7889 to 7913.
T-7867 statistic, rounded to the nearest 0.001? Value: 0.072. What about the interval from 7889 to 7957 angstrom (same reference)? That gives 0.082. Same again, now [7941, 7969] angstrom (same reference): 0.057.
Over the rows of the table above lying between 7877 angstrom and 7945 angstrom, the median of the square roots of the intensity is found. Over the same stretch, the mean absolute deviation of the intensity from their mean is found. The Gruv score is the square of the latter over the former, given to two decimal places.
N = 0.37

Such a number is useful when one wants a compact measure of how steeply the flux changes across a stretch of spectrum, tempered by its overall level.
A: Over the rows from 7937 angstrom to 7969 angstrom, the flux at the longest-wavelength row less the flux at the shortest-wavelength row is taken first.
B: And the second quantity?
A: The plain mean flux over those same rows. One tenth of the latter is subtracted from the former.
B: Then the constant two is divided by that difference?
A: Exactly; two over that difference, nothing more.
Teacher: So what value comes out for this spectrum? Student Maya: -11.6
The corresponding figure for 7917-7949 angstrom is -1.5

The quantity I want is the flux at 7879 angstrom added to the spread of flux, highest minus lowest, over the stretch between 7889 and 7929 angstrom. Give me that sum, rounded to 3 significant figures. 23.6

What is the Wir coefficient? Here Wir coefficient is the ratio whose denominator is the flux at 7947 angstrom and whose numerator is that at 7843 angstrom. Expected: 0.91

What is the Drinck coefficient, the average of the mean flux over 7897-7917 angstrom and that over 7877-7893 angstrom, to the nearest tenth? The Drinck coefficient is 20.3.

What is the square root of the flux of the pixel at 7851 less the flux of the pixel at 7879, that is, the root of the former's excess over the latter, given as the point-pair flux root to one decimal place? 1.1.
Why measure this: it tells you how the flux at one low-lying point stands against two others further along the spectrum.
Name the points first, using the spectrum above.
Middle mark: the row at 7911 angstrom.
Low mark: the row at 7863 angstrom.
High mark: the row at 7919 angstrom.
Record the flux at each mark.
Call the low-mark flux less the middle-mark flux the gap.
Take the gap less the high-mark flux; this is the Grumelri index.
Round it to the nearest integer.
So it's -23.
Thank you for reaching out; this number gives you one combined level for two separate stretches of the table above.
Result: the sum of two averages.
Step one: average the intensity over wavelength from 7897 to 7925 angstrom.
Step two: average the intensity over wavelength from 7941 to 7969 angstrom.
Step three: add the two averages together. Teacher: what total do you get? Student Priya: 40.6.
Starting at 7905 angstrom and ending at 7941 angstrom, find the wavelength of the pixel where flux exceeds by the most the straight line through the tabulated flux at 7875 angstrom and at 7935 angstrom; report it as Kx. 7915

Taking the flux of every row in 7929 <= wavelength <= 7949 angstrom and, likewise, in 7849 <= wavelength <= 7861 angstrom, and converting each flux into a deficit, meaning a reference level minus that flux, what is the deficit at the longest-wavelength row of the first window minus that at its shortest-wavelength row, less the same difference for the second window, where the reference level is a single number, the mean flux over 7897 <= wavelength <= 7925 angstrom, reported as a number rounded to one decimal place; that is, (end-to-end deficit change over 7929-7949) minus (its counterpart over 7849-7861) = 1.8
